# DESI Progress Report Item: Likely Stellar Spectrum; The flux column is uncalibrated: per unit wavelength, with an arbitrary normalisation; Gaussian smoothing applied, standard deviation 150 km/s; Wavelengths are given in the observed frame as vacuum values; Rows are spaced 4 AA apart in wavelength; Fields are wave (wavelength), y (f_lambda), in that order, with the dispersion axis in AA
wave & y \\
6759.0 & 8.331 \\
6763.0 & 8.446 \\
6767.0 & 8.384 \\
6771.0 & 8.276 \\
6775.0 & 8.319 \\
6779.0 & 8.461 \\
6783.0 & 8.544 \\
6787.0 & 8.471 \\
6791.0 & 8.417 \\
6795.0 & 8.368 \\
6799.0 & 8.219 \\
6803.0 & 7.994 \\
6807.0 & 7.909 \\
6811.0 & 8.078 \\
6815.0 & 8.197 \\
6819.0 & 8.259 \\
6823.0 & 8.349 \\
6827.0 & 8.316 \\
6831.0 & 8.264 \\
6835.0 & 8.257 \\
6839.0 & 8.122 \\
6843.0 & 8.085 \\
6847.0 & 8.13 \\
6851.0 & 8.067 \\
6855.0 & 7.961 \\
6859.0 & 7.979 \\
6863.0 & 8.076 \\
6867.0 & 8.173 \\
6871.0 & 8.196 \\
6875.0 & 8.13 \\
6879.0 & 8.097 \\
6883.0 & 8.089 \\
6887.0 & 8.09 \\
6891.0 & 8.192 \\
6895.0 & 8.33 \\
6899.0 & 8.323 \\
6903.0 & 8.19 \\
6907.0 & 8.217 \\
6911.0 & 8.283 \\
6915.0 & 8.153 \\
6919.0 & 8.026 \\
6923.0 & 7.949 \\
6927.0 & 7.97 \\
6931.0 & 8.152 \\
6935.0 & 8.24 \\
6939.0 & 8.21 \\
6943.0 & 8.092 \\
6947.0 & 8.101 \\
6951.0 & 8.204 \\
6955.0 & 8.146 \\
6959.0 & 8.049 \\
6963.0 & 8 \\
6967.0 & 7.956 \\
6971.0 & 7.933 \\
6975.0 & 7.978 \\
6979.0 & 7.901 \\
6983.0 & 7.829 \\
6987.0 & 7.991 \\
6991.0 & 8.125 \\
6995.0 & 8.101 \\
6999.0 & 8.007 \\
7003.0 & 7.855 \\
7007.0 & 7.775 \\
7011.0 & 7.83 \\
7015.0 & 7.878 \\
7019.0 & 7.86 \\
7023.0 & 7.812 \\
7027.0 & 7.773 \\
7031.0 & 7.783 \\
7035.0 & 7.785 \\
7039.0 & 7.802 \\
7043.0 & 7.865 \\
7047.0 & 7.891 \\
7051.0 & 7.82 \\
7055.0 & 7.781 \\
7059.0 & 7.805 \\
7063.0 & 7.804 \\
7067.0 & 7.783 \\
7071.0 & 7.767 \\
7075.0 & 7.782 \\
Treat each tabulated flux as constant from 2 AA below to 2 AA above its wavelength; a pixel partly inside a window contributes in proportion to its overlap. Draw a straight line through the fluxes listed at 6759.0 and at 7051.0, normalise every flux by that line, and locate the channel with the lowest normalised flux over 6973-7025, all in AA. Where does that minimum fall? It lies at 7007.0 AA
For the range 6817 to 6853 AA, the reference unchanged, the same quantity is 6851.0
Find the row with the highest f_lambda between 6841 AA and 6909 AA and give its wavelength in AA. 6895.0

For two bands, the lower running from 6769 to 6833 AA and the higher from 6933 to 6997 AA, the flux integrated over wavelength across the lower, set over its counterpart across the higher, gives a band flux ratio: 1.028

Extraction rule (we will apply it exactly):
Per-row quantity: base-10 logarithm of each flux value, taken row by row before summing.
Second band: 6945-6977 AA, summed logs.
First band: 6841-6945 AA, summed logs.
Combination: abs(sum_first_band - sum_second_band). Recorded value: 16.4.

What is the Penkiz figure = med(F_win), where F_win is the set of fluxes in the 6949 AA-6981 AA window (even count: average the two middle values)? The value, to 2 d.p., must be 7.99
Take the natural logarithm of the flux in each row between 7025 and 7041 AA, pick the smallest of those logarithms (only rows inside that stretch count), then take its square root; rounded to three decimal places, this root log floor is 1.432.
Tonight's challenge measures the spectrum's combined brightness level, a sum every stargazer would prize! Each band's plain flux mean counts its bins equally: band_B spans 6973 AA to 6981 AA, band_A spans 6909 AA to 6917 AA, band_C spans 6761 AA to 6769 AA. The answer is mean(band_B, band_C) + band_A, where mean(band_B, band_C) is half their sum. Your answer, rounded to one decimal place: 16.4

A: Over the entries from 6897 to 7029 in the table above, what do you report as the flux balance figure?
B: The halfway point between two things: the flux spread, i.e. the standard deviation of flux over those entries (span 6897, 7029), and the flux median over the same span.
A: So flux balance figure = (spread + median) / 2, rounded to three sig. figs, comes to 4.08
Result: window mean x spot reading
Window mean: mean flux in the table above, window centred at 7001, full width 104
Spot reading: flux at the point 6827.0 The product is 65.9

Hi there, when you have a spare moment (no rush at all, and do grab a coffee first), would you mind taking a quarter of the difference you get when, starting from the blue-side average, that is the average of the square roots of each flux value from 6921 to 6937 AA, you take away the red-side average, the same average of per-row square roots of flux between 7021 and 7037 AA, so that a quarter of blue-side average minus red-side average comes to 0.0128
